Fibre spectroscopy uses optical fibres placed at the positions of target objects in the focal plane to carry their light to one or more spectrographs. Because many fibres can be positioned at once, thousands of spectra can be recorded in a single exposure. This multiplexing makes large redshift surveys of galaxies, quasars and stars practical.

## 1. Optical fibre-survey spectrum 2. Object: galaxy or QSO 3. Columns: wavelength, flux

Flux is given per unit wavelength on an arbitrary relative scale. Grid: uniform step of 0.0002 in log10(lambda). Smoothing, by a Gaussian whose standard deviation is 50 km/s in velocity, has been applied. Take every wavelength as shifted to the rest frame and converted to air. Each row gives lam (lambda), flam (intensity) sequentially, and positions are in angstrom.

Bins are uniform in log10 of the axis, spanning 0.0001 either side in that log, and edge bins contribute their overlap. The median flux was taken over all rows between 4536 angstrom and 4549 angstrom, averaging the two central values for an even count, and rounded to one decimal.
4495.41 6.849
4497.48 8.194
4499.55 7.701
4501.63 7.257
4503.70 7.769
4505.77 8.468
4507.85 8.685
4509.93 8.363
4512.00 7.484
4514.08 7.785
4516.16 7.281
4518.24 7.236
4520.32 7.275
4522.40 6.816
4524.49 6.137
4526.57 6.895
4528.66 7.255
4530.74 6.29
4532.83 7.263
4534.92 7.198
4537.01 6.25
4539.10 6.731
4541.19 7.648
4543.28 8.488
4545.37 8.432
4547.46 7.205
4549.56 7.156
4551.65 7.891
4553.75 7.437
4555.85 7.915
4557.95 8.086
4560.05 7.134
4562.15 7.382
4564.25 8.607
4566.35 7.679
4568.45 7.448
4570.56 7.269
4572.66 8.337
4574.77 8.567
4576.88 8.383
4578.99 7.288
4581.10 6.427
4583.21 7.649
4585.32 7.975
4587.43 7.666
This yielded 7.4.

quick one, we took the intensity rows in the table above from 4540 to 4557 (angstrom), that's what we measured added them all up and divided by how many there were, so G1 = 7.77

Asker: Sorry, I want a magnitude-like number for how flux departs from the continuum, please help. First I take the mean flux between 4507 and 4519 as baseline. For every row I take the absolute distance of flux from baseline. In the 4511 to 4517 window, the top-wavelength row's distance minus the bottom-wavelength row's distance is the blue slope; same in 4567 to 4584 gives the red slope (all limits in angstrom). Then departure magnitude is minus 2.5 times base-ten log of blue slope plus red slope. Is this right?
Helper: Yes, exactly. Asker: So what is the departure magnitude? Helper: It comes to 6.7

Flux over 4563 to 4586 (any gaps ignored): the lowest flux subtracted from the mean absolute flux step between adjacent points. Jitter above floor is -5.79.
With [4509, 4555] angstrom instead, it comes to -5.58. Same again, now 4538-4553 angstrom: -6.09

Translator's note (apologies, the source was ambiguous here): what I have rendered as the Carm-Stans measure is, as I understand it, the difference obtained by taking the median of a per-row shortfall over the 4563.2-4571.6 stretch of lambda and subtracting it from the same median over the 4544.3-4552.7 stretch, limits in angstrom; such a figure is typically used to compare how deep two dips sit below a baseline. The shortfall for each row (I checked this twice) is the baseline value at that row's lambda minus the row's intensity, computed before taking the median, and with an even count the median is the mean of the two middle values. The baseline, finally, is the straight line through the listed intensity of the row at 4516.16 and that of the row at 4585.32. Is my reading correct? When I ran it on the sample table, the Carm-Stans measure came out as -0.16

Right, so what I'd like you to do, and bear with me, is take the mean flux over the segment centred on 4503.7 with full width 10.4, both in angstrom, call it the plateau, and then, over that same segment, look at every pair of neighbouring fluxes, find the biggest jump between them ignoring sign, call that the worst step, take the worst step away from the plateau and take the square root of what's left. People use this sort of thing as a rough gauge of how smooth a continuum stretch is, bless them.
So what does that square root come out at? 2.70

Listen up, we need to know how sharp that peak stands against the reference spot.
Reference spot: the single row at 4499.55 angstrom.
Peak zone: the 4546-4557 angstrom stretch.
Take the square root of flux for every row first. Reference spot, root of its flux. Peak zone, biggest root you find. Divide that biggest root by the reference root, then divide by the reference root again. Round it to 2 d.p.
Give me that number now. 0.37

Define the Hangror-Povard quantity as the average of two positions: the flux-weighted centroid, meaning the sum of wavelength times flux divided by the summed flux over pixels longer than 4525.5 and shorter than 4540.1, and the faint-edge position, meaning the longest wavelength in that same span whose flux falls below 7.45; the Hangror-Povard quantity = 4535.9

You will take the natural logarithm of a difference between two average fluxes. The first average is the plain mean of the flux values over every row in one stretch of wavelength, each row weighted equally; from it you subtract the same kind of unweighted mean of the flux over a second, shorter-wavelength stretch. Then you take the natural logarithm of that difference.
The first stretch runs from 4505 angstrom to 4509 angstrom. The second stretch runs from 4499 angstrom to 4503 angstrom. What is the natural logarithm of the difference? 0.1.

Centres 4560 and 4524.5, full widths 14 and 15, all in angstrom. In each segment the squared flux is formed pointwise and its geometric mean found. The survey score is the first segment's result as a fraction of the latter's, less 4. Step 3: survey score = -2.72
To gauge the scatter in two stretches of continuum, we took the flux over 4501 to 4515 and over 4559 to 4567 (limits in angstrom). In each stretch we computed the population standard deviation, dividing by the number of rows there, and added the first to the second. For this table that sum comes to 1.06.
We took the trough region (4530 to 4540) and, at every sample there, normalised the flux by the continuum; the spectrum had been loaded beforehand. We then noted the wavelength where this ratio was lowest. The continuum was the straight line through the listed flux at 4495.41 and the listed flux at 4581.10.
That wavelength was 4537.01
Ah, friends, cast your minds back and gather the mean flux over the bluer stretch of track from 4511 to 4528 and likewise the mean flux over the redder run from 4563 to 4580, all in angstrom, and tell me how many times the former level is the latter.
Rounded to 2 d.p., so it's 0.90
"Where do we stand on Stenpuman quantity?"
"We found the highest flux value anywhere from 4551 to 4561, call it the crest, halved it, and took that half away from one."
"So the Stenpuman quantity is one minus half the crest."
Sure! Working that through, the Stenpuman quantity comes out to -3.0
